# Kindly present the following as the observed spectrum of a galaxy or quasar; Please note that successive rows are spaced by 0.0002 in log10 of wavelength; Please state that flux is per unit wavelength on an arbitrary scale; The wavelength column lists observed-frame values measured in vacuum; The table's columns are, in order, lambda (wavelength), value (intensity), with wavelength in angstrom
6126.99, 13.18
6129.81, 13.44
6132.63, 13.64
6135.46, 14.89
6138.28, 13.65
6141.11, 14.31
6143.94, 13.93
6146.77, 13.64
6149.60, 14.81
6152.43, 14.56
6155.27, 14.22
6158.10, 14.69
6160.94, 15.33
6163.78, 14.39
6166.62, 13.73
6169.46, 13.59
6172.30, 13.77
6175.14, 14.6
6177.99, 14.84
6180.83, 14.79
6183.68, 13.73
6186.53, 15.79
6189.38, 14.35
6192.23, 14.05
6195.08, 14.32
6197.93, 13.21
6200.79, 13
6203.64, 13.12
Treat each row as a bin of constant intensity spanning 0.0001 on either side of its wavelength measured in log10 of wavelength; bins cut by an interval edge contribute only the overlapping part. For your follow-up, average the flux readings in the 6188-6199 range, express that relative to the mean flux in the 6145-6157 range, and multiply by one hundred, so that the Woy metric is 98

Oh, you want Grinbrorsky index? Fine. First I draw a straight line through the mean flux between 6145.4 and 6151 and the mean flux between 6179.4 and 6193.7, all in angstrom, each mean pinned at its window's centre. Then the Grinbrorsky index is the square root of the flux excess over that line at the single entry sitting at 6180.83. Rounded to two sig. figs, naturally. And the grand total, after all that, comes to 0.54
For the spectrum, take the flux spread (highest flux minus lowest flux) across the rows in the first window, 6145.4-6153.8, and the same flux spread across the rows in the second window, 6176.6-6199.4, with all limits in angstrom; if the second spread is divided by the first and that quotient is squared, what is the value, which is 4.9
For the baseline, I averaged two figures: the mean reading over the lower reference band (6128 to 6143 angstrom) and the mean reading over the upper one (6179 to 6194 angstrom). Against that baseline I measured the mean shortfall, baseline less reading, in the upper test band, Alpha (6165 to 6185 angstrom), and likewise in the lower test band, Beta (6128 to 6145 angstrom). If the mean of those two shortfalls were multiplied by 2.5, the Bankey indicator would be 0.50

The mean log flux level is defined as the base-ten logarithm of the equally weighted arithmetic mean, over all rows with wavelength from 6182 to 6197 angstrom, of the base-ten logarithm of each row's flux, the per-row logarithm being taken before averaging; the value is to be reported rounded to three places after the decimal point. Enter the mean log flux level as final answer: 0.064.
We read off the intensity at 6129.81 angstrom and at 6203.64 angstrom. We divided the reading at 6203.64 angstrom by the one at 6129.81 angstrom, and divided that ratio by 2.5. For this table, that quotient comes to 0.390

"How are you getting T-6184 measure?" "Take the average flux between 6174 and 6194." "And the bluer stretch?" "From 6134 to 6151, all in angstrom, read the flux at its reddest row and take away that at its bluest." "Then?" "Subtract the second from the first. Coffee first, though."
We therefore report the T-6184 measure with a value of 14.67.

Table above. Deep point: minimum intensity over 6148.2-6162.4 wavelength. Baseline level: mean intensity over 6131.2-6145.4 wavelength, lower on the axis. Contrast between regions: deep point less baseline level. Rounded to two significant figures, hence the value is 0.14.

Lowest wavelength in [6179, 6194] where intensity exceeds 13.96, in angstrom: 6180.83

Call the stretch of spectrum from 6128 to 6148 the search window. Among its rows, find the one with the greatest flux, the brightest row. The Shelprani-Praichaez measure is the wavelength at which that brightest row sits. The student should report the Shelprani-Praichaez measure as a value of 6135.46 angstrom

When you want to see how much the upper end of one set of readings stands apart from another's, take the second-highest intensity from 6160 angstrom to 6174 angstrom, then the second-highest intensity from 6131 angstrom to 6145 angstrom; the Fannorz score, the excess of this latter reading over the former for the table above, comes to -0.1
